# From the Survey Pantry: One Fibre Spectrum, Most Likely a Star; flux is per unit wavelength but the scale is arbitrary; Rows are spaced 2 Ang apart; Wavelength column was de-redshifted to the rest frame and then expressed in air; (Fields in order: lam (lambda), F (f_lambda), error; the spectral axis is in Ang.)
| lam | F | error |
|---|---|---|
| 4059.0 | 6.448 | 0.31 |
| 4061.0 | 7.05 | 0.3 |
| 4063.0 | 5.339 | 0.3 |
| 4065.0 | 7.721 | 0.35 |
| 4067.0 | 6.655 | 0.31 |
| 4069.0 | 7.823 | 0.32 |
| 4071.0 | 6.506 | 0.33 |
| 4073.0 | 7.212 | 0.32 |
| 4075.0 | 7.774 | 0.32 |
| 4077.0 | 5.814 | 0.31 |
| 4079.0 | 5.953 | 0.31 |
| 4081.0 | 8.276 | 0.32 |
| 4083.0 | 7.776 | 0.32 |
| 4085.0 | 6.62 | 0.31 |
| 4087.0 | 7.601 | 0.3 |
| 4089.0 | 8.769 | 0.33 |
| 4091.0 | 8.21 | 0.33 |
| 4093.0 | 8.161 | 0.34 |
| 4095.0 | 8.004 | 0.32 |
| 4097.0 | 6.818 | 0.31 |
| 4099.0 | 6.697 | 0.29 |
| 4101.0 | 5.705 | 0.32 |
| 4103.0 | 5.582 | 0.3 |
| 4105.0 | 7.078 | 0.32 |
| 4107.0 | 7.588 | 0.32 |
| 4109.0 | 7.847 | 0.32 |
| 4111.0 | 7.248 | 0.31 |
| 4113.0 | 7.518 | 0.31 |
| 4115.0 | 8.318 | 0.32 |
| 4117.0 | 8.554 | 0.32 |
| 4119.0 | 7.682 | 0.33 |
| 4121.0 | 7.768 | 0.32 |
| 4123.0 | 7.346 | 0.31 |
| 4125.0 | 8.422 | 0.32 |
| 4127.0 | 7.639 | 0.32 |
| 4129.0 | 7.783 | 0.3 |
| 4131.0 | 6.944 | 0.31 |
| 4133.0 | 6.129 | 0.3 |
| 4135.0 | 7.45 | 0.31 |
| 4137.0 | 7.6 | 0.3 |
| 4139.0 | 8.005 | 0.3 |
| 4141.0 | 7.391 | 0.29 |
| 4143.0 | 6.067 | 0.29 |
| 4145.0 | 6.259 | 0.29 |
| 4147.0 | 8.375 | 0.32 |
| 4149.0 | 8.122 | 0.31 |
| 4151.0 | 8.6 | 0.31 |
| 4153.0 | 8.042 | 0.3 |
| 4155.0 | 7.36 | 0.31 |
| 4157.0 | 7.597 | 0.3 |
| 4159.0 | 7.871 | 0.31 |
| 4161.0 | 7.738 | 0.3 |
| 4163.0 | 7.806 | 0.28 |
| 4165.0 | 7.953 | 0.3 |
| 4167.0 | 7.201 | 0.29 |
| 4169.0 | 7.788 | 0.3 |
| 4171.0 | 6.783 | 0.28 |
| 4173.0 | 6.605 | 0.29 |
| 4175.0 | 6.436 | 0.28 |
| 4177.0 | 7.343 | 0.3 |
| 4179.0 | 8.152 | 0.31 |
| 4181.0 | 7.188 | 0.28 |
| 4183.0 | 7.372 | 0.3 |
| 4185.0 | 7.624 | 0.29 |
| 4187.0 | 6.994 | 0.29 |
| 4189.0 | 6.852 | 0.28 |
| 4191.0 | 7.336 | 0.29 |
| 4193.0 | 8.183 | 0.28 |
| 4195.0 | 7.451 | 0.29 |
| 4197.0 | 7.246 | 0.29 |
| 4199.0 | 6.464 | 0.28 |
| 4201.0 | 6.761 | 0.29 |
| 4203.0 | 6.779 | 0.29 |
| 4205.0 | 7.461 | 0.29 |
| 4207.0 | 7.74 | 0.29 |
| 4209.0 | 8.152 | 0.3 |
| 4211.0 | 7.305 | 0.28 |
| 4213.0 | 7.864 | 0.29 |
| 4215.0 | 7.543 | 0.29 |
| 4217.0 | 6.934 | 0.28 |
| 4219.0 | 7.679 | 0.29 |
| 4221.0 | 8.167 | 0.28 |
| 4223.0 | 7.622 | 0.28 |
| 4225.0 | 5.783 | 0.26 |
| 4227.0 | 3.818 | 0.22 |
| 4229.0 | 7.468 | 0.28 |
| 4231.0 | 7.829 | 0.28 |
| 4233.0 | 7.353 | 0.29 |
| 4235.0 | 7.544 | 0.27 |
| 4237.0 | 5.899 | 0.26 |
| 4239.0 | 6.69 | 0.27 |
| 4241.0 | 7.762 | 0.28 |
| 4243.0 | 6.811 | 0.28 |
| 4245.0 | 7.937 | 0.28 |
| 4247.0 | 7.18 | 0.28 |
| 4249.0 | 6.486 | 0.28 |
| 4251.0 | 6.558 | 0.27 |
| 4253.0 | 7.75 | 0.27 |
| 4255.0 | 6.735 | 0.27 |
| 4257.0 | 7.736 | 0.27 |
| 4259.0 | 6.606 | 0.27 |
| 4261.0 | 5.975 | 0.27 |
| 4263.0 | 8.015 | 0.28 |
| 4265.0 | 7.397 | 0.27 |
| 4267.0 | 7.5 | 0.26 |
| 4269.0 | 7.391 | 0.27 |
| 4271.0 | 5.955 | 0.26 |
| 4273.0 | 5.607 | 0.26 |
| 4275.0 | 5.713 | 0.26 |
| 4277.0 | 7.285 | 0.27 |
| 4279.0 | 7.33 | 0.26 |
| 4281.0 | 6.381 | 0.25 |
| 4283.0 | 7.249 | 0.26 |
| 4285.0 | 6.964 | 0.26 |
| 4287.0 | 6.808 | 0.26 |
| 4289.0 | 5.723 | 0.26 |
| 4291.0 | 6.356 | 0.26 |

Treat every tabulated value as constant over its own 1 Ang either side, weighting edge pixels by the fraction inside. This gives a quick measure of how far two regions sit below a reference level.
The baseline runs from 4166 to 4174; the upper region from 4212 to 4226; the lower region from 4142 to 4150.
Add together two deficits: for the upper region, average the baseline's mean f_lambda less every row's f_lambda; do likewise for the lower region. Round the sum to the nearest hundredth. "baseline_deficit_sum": -0.39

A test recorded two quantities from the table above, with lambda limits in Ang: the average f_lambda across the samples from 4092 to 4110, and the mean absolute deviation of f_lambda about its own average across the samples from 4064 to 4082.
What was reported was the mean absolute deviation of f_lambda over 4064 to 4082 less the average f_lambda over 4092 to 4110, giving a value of -6.3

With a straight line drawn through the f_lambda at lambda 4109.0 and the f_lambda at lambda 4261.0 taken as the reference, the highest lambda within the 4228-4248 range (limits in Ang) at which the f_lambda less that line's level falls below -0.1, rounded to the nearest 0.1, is 4237.0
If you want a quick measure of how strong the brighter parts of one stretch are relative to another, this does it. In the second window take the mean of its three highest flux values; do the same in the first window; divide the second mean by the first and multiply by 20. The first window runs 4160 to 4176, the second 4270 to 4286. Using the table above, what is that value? 18.6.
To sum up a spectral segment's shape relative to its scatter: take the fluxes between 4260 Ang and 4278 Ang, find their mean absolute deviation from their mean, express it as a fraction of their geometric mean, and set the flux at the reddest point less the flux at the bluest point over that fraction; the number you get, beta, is 10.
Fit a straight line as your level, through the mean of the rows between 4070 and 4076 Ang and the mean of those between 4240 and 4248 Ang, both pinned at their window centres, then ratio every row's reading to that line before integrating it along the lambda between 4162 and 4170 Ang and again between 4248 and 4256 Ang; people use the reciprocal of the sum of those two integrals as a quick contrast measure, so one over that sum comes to 0.0632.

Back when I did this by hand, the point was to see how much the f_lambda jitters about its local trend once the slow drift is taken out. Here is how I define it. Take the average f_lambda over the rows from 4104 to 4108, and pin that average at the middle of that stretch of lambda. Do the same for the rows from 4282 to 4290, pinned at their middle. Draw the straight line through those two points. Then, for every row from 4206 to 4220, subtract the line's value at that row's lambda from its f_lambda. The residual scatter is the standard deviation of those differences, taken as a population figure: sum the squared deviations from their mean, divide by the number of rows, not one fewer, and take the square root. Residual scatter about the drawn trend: 0.36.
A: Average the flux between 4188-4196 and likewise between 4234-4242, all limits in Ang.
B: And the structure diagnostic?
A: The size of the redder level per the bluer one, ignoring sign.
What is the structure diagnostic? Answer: 0.94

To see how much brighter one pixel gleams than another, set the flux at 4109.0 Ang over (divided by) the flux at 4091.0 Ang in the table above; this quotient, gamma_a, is 0.96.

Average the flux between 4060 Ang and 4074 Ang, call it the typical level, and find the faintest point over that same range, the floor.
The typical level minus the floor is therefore 1.6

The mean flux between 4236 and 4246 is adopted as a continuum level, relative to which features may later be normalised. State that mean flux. 7.02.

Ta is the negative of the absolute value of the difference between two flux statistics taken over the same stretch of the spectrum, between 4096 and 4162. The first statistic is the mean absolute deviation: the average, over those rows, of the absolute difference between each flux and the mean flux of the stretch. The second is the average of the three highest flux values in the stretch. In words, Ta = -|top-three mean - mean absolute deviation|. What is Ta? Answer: -7.9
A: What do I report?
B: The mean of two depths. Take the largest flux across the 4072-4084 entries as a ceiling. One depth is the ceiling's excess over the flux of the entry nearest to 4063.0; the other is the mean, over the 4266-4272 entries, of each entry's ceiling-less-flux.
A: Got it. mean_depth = 2.1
